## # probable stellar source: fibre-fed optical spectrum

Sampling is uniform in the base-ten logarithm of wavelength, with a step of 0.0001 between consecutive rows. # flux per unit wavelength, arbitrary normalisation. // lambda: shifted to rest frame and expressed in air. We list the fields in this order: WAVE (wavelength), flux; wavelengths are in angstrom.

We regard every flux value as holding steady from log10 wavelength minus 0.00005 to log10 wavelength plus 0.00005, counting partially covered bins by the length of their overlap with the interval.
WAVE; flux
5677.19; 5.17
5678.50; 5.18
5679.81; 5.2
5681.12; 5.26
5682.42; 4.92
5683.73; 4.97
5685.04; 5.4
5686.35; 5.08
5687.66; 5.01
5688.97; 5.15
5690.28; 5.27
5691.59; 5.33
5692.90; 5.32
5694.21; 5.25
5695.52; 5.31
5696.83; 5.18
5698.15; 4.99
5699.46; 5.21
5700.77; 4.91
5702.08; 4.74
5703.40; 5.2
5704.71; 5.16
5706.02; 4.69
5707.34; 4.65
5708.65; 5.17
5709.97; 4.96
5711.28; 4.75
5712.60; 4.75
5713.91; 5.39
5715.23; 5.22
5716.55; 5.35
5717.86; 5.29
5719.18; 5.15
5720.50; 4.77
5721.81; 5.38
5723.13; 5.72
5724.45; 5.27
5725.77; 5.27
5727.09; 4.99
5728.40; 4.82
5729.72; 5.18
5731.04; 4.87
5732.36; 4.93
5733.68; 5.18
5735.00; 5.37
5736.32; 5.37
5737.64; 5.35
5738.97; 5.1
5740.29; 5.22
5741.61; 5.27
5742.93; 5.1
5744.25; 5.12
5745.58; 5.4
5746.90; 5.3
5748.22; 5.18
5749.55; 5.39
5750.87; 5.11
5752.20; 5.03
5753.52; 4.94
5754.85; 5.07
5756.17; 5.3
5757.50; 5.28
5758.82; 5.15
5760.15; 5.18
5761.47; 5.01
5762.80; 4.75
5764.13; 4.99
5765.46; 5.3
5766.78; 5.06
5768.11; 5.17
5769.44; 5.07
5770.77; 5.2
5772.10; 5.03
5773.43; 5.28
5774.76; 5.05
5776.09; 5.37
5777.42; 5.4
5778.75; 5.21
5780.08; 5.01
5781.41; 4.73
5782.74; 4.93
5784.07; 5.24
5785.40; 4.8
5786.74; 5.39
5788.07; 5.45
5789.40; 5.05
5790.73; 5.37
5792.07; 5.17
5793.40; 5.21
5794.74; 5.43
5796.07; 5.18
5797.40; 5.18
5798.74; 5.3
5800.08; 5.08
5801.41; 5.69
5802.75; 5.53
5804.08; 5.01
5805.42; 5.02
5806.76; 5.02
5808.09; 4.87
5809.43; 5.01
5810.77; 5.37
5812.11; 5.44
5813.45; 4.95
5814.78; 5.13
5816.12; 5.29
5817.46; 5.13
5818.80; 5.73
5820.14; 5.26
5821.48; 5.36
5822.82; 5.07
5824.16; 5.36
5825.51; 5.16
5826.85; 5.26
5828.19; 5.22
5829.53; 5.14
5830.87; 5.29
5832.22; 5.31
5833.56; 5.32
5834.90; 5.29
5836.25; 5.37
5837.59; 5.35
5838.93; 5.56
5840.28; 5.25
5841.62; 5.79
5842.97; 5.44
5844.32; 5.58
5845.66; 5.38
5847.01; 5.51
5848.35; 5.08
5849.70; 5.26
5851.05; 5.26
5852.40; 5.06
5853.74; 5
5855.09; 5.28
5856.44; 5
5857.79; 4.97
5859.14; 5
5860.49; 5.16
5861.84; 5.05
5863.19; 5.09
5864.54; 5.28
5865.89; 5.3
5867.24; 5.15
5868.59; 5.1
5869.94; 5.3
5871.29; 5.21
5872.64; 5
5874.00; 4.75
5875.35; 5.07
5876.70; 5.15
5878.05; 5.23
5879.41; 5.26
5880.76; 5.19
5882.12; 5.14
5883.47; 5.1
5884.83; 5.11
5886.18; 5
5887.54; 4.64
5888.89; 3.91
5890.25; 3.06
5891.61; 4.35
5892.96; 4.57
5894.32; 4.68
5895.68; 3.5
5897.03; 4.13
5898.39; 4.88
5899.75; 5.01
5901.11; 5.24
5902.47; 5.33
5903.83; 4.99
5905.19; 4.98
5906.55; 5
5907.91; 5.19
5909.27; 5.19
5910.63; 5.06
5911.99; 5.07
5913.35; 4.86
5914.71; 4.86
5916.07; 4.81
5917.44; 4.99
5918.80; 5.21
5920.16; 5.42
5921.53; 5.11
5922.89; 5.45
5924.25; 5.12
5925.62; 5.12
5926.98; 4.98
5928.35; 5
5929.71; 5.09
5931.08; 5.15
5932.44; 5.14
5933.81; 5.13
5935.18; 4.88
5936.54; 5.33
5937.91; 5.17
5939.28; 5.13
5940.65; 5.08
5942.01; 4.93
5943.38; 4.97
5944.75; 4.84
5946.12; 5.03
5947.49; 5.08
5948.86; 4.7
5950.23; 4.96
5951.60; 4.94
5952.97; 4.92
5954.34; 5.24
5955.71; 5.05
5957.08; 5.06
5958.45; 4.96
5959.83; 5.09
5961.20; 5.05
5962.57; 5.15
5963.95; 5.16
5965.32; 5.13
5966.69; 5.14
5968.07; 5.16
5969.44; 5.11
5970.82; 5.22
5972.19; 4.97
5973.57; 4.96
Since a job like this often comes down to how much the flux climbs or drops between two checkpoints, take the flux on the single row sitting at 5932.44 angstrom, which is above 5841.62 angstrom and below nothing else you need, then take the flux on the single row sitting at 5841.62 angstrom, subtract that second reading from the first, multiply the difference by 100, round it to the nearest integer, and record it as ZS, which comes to -65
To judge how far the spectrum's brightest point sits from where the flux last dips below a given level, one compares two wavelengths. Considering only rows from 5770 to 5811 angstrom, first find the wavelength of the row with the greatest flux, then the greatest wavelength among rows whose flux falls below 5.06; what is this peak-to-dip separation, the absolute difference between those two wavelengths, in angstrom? 8.0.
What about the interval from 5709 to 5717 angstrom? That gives 1.3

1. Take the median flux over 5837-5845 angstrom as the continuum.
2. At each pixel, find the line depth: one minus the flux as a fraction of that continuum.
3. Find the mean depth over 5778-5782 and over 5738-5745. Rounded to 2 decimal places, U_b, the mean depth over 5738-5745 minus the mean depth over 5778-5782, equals -0.03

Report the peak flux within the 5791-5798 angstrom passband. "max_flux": 5.43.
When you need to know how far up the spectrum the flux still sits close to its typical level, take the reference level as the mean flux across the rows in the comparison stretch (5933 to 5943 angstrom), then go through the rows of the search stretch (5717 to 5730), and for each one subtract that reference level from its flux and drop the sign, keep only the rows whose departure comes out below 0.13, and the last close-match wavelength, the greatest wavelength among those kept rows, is 5729.72 angstrom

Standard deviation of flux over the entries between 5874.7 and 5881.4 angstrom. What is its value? 0.07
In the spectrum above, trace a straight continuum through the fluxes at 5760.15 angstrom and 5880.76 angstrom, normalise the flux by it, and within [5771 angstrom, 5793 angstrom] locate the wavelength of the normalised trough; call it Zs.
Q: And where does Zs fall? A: 5781.41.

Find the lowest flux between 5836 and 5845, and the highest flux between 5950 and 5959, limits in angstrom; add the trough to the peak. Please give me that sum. 10.5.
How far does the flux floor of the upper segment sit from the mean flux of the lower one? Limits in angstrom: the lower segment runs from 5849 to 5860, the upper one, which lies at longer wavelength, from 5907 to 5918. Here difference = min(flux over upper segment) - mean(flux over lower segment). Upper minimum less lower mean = -0.29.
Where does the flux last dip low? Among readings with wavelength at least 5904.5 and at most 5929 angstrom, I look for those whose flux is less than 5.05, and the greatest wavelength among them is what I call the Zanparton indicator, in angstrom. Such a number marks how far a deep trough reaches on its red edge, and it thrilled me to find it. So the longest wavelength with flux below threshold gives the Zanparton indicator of 5928.35 angstrom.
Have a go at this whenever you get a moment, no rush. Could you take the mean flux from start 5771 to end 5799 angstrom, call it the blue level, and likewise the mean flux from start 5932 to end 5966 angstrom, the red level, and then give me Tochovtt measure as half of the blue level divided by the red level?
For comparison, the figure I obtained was 0.513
